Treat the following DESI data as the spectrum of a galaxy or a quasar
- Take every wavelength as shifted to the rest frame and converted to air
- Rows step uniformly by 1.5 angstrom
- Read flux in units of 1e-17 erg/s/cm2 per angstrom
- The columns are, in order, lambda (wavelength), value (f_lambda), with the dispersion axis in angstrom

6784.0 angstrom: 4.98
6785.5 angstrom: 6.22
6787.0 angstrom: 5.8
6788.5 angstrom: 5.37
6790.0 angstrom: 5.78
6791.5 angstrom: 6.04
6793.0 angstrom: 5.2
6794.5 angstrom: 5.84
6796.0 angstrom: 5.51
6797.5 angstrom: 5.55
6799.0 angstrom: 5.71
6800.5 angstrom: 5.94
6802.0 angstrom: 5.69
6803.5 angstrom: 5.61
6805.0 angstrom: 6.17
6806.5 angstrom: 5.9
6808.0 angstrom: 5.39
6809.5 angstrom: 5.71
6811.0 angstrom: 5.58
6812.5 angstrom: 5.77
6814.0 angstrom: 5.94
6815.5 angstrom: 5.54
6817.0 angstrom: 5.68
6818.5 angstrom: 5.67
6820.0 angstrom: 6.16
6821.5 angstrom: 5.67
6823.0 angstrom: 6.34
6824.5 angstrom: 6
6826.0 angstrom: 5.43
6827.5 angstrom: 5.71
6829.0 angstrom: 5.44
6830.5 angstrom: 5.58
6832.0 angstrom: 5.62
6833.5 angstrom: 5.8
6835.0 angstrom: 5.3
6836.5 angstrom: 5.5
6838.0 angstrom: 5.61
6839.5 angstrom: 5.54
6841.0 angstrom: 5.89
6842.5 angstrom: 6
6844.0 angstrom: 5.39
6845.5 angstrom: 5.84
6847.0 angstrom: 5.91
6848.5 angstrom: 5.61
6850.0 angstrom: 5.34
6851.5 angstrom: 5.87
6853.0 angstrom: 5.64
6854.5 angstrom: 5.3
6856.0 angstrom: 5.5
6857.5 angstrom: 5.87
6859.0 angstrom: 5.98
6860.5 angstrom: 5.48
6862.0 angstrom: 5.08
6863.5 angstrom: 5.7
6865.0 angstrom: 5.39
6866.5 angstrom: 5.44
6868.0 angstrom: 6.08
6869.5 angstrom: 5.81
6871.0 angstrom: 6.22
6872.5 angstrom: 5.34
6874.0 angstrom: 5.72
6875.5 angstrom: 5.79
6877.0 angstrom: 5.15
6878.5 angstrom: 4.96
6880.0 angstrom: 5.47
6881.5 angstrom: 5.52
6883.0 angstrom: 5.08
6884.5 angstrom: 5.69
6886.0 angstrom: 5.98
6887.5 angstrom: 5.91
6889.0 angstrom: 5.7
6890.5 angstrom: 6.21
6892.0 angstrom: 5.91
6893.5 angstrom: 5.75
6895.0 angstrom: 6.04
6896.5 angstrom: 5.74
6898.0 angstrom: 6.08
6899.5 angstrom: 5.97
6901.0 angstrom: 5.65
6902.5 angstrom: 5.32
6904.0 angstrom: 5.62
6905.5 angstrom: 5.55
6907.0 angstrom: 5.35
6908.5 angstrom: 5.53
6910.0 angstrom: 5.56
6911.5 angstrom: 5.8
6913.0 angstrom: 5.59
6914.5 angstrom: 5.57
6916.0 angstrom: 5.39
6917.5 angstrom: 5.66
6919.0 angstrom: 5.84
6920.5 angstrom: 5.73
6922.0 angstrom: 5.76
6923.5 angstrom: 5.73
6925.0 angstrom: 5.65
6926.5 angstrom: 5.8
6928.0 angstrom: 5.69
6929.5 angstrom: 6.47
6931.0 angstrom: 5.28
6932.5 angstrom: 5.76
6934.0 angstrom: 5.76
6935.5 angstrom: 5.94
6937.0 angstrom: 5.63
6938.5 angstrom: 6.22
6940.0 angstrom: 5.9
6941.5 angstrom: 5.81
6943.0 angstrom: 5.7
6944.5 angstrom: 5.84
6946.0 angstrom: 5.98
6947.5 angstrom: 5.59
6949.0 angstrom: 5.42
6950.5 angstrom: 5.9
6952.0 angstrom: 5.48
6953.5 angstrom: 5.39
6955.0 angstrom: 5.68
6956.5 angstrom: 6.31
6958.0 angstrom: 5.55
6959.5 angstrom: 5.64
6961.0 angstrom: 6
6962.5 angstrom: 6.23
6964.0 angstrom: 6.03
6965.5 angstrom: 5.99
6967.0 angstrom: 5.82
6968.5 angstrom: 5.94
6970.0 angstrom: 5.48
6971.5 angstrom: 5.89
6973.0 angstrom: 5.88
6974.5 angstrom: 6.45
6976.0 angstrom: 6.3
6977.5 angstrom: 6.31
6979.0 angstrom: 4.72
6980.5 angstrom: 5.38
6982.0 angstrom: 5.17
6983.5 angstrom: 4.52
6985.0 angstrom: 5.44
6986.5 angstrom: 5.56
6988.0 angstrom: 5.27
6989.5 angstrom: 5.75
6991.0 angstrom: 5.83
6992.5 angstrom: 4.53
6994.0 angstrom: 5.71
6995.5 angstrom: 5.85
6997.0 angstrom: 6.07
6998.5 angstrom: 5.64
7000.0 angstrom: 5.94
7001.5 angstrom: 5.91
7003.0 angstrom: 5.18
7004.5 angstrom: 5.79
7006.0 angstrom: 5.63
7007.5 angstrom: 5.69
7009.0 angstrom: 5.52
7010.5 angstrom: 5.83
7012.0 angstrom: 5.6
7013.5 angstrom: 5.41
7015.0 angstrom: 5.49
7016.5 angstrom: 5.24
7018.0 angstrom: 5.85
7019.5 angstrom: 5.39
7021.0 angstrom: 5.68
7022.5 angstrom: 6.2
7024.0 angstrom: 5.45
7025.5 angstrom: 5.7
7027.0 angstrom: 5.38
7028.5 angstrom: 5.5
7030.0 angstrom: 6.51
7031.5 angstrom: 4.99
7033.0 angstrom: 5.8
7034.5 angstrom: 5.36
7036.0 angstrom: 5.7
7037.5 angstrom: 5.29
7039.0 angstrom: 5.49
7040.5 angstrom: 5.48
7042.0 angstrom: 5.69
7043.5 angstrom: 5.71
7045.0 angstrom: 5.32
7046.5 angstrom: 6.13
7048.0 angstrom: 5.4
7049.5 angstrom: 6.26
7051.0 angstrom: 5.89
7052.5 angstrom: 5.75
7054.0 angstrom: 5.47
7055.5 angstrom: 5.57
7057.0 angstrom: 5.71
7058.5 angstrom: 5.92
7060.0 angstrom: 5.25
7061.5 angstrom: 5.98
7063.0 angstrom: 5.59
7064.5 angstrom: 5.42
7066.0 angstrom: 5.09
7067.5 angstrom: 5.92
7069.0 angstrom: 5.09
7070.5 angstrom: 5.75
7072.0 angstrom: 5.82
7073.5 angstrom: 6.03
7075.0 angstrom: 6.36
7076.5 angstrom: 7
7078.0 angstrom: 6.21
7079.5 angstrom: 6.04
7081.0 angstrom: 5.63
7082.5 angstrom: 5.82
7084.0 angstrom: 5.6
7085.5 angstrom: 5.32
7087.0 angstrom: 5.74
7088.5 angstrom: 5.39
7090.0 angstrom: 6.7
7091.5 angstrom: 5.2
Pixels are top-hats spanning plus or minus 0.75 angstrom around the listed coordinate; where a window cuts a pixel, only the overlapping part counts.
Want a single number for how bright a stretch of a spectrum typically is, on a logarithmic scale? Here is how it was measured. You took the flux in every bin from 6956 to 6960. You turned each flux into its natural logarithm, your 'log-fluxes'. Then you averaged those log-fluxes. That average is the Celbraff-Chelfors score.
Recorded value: 1.76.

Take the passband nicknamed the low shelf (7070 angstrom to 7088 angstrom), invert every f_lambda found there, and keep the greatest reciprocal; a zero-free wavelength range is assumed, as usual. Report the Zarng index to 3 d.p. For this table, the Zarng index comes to 0.188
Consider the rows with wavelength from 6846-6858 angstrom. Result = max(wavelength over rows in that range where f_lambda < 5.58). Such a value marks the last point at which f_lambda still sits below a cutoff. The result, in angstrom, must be 6856.0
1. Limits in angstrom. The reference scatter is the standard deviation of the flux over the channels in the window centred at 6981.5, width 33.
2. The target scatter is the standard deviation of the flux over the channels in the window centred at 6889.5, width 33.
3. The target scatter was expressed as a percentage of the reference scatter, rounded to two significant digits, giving 61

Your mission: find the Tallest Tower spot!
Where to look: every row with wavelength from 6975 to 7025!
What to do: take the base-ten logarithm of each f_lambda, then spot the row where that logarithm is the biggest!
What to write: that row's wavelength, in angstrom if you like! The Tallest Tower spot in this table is 6977.5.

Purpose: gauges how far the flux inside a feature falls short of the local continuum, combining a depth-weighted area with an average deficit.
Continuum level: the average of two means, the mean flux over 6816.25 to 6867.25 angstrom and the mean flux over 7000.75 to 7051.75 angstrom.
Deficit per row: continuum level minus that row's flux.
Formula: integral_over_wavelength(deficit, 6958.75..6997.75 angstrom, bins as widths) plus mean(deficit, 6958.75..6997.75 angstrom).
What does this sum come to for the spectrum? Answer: -2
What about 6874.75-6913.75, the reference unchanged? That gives 0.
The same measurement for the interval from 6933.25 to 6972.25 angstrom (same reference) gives -7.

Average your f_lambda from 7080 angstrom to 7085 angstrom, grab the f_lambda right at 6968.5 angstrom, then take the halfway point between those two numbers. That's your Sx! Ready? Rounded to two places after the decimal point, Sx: 5.81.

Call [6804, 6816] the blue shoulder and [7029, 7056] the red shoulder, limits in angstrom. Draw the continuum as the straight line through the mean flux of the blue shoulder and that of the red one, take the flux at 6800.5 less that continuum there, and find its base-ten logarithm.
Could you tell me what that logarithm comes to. -0.73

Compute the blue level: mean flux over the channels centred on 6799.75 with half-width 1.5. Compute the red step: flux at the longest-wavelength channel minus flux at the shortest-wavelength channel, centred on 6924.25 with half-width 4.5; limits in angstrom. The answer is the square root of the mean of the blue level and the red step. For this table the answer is 1.70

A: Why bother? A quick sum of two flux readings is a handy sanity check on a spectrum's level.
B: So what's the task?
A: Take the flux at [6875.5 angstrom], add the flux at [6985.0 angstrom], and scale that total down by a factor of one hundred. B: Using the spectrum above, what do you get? 0.112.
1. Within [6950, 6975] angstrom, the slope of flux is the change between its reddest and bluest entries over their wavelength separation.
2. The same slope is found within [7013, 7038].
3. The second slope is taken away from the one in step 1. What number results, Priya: 0.028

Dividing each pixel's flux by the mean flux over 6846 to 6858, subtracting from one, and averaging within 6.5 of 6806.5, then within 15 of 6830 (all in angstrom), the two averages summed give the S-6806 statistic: -0.033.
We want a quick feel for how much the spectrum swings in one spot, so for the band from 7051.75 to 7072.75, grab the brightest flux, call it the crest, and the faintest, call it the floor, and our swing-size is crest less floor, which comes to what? 0.9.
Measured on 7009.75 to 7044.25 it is 1.5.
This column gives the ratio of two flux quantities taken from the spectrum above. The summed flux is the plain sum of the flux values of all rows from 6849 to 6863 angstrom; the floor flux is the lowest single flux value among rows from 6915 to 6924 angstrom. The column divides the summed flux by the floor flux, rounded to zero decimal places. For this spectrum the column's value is 9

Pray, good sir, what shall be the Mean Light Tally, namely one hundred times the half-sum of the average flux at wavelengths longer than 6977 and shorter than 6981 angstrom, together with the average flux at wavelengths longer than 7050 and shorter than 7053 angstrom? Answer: 564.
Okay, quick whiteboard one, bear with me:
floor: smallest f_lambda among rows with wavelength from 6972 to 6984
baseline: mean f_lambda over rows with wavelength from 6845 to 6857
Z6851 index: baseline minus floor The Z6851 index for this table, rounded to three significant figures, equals 1.11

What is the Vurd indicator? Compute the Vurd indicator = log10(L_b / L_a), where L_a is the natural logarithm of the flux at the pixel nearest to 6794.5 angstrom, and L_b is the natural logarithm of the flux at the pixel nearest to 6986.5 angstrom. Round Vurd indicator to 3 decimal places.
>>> -0.012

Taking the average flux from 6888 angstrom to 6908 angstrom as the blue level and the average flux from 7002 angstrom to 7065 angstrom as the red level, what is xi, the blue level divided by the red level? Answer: 1.024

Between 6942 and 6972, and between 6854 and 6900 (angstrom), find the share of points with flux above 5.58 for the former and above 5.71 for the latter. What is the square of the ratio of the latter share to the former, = 0.47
